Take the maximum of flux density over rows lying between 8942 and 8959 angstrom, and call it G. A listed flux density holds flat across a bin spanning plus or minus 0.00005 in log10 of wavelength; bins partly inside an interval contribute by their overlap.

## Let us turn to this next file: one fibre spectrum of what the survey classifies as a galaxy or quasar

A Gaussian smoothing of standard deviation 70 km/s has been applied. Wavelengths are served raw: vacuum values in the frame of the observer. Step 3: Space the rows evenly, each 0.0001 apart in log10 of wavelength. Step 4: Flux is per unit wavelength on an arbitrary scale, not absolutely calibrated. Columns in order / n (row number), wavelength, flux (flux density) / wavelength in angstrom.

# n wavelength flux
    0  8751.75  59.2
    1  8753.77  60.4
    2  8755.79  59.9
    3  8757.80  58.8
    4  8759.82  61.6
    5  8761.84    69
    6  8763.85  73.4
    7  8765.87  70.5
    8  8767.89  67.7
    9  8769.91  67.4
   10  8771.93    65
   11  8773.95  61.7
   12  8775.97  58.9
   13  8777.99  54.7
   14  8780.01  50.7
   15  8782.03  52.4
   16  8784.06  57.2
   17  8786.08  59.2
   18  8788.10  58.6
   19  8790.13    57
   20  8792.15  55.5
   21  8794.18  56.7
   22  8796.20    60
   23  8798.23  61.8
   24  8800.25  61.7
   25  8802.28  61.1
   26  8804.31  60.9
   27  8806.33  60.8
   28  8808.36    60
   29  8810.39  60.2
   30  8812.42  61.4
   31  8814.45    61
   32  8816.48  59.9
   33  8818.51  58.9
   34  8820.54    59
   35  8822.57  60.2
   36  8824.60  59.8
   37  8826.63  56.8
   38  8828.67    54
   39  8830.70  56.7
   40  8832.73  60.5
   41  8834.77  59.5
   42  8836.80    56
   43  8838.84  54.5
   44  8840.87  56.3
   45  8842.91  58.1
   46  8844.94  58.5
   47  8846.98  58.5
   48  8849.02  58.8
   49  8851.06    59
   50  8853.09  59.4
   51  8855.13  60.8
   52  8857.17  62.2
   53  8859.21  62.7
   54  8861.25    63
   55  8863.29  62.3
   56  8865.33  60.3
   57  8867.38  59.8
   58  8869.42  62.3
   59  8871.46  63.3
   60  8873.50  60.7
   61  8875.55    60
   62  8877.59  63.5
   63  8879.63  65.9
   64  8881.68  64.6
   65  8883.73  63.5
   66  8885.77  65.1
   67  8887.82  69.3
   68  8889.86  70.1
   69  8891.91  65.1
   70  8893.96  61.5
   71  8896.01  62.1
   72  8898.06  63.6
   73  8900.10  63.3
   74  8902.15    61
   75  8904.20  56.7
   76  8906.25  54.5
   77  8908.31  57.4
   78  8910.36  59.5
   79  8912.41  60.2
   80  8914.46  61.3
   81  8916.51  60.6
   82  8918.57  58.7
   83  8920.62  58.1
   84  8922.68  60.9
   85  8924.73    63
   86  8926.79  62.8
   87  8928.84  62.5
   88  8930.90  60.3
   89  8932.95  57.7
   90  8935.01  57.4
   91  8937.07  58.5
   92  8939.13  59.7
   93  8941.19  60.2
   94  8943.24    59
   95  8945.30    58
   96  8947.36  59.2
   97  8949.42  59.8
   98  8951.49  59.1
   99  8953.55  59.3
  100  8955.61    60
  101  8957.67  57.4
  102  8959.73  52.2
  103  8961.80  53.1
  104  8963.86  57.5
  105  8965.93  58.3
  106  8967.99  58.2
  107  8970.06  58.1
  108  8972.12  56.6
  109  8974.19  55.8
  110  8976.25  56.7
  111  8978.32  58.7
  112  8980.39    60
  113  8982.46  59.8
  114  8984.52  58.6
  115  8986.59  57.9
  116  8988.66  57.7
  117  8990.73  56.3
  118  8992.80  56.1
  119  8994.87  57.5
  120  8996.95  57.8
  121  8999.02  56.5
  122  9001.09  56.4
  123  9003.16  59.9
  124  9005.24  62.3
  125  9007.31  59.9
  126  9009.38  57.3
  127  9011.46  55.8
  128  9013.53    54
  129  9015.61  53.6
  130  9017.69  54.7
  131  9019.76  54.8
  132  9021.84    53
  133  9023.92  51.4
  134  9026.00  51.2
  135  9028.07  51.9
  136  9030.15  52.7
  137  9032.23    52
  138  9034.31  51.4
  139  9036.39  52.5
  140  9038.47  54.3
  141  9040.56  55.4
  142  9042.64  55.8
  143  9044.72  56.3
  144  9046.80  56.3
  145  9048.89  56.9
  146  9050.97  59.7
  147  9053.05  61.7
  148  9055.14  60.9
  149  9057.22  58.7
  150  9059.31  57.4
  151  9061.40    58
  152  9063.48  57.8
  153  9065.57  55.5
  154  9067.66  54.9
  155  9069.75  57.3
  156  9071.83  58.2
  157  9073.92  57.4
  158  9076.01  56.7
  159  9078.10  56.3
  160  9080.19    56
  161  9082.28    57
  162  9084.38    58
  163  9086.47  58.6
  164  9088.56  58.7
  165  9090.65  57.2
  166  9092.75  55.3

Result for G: 60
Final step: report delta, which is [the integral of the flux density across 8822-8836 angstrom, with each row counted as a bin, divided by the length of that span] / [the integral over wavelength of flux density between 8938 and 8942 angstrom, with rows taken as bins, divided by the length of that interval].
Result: 0.971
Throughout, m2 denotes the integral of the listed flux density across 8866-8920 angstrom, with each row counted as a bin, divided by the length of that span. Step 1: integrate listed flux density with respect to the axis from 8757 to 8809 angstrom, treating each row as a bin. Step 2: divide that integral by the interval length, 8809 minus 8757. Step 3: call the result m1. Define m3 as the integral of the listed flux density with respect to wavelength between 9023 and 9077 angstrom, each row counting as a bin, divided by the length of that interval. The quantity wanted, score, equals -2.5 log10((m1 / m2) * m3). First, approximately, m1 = 60.9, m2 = 62.0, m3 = 55.9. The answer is -4.35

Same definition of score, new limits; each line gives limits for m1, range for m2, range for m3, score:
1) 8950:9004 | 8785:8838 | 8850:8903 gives -4.47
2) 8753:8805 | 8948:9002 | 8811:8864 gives -4.49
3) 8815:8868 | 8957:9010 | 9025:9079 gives -4.40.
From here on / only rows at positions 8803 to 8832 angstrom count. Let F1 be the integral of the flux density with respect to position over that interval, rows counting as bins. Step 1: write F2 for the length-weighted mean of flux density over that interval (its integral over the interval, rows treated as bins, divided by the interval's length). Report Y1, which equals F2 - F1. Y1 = -1660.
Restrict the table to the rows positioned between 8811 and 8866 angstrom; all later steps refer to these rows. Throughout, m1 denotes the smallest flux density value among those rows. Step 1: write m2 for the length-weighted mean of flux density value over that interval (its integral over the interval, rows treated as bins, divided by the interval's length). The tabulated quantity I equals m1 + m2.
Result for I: 113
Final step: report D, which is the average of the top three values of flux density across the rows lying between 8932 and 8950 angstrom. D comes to 59.9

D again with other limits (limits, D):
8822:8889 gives 66.8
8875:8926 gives 68.4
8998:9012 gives 60.7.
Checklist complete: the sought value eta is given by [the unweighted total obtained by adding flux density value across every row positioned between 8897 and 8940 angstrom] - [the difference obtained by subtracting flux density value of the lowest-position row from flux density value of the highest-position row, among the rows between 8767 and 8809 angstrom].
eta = 1265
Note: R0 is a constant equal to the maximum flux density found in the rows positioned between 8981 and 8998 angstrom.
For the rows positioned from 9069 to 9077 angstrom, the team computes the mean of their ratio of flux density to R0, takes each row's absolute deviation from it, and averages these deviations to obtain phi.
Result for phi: 0.007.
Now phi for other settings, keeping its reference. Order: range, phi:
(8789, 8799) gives 0.036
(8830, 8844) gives 0.029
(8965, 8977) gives 0.015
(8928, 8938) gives 0.028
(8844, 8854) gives 0.005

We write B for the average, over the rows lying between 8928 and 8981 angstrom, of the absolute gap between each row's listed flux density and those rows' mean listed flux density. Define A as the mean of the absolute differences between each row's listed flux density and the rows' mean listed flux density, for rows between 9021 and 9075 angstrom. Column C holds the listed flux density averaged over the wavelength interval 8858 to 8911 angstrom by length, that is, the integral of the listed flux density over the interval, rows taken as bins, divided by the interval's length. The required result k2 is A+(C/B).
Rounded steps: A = 2.5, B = 1.5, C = 62.4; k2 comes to 44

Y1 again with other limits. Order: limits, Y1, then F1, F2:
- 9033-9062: -1589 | 1645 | 56.7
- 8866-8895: -1788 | 1852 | 63.8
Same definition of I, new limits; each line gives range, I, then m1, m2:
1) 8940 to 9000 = 110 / 52.2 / 57.8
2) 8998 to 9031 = 107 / 51.2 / 55.4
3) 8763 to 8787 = 112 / 50.7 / 61.5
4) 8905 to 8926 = 114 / 54.5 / 59.4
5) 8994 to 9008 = 115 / 56.4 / 58.6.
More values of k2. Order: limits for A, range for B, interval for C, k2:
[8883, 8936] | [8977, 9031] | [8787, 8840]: 27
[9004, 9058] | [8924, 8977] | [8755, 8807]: 37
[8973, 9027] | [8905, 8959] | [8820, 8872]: 44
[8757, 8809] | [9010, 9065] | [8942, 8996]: 28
